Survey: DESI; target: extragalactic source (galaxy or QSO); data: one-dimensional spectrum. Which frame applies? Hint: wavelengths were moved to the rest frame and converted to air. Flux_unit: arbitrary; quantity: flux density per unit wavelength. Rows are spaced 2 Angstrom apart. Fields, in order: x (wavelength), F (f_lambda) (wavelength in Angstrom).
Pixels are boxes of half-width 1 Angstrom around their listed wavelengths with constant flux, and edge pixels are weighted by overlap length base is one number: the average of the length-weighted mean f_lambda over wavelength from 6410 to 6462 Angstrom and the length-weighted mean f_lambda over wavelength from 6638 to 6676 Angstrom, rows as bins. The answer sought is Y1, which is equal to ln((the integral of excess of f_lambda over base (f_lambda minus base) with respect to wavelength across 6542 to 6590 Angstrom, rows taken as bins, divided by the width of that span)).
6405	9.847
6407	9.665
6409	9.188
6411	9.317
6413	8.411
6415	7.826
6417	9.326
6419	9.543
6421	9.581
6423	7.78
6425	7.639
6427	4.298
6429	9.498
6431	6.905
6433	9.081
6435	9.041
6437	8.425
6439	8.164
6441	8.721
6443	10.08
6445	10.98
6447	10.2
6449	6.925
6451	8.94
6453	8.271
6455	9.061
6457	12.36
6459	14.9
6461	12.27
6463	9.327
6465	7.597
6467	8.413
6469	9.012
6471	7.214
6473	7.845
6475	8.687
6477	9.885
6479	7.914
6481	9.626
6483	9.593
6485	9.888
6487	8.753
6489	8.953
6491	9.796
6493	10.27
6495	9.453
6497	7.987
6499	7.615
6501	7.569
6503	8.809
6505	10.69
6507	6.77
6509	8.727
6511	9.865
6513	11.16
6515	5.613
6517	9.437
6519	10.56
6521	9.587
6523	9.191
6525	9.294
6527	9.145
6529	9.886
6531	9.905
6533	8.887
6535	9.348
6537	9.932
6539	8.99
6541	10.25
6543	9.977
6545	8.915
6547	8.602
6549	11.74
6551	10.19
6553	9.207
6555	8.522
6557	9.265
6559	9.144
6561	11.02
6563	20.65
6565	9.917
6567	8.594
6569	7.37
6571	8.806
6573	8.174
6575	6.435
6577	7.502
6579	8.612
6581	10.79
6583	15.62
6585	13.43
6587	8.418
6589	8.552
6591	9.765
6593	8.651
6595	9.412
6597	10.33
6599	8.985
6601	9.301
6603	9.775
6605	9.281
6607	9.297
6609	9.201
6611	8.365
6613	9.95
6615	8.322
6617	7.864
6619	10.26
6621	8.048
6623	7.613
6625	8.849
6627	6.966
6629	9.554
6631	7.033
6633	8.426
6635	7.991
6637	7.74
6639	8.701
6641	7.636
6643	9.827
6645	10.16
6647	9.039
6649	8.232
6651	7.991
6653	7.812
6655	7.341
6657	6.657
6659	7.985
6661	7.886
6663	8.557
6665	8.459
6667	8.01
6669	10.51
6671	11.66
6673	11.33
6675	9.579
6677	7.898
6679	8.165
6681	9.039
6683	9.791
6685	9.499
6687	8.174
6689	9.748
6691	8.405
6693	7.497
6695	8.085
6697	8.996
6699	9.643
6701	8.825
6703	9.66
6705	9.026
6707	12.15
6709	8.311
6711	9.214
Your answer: 0.0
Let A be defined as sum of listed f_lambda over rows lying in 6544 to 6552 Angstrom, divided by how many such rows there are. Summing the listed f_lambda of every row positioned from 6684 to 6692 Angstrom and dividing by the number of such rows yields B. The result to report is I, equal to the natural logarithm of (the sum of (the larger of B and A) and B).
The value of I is 2.93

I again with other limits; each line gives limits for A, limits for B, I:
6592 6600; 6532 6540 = 2.92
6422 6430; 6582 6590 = 3.14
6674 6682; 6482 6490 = 2.92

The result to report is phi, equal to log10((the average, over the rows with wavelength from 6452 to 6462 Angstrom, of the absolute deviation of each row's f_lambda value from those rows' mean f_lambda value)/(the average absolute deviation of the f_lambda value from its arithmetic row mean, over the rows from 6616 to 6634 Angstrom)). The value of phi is 0.4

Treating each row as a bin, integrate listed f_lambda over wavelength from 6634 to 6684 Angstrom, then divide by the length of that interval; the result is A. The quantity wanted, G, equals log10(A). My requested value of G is 0.941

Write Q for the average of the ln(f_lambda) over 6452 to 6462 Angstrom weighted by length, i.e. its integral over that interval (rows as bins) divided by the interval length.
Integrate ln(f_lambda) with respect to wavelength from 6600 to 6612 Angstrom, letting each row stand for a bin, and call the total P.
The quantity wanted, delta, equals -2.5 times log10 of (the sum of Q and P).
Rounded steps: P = 27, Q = 2.41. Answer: -3.7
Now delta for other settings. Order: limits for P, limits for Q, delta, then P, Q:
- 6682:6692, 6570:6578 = -3.5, 22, 2.04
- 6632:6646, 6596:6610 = -3.8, 30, 2.25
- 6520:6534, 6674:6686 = -3.8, 31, 2.19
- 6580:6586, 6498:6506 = -3.1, 15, 2.15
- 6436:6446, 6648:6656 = -3.5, 22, 2.06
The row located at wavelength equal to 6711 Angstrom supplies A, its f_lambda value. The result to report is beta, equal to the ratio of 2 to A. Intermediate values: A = 9.214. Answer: 0.217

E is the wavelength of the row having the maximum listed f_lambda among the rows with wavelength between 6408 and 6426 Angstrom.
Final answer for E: 6421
